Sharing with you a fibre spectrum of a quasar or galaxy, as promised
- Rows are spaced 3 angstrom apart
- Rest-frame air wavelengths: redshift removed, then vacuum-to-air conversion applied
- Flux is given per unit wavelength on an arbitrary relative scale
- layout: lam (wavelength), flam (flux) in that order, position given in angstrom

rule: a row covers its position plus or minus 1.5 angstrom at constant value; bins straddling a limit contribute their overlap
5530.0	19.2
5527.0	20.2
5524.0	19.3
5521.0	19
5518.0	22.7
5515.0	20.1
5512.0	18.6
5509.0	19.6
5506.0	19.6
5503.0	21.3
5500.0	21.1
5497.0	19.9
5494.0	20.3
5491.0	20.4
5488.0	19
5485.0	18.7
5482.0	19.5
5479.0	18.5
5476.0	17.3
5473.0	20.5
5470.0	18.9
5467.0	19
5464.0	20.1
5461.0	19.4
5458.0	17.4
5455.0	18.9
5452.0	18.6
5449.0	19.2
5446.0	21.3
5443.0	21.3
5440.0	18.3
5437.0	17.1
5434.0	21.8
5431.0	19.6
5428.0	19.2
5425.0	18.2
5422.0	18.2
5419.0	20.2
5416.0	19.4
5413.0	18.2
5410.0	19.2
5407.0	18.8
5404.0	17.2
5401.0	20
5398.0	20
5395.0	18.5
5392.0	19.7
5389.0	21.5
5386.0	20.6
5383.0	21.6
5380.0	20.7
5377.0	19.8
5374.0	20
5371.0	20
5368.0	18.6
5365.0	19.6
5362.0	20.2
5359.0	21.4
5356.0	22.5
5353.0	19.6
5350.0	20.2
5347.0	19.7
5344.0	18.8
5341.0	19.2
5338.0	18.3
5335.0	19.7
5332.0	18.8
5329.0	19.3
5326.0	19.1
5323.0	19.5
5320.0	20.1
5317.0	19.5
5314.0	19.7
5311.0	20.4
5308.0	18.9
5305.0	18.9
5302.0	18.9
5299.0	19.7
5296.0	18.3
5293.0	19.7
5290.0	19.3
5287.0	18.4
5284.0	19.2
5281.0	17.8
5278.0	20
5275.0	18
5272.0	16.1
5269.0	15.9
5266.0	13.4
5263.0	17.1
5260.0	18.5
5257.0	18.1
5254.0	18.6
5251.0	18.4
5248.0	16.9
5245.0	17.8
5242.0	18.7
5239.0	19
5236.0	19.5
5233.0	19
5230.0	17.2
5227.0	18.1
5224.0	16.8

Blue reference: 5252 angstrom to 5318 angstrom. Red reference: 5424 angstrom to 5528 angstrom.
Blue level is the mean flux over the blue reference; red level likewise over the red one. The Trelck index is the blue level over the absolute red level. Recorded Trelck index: 0.94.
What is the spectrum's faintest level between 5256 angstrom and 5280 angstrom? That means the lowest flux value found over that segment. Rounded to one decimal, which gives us 13.4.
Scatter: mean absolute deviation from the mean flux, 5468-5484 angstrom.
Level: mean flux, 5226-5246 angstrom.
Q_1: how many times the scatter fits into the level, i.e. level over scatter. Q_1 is 21.8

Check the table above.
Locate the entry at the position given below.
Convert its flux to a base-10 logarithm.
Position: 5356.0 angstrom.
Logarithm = 1.35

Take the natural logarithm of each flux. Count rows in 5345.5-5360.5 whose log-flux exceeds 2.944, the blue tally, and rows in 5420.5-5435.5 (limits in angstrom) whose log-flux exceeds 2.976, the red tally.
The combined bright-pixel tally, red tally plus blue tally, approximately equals 6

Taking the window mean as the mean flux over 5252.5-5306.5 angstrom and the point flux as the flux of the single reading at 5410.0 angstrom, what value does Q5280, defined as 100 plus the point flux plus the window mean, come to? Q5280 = 137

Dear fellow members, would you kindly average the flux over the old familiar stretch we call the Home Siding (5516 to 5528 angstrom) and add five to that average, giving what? 25.30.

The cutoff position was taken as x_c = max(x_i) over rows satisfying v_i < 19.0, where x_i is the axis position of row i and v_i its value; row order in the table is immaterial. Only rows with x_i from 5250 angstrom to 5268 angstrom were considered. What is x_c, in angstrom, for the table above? 5266.0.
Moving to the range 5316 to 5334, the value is 5332.0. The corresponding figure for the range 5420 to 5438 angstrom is 5437.0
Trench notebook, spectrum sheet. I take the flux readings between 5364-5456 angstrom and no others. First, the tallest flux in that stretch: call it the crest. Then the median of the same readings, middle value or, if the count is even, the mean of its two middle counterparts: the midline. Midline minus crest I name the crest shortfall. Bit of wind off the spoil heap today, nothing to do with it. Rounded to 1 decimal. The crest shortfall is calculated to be -2.2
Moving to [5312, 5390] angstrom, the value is -2.8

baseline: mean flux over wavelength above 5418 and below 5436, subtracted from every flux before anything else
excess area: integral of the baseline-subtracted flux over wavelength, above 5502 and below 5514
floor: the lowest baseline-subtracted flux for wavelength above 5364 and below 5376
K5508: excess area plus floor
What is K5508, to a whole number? 2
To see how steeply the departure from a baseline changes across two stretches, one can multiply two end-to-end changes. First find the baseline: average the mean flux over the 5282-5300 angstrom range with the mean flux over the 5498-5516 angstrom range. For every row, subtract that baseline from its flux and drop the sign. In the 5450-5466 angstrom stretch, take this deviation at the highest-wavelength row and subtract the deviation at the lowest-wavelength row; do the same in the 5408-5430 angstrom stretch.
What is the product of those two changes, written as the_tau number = 0.00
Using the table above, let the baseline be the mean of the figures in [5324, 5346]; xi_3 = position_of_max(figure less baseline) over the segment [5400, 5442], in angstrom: 5434.0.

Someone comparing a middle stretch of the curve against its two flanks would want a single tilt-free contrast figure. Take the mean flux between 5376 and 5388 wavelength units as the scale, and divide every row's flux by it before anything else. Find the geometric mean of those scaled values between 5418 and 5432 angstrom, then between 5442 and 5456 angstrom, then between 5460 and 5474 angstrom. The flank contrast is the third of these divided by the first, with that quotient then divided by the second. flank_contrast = 1.07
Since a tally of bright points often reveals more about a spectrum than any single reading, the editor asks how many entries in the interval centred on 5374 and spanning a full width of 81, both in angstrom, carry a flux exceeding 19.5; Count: 18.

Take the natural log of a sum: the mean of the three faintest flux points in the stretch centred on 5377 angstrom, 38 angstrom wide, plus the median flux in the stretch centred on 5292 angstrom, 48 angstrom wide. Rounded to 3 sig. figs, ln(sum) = 3.63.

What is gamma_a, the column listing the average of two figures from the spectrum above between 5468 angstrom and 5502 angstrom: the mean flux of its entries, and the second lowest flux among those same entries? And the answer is 19.0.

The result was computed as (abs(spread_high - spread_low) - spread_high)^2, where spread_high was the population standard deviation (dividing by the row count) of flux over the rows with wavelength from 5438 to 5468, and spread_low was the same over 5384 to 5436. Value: 1.38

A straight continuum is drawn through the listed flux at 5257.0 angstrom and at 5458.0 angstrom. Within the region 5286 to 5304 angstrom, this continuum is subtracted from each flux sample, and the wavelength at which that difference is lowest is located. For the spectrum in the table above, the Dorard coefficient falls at 5296.0 angstrom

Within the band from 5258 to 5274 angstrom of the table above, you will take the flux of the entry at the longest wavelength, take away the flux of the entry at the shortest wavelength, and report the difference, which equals -2.4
